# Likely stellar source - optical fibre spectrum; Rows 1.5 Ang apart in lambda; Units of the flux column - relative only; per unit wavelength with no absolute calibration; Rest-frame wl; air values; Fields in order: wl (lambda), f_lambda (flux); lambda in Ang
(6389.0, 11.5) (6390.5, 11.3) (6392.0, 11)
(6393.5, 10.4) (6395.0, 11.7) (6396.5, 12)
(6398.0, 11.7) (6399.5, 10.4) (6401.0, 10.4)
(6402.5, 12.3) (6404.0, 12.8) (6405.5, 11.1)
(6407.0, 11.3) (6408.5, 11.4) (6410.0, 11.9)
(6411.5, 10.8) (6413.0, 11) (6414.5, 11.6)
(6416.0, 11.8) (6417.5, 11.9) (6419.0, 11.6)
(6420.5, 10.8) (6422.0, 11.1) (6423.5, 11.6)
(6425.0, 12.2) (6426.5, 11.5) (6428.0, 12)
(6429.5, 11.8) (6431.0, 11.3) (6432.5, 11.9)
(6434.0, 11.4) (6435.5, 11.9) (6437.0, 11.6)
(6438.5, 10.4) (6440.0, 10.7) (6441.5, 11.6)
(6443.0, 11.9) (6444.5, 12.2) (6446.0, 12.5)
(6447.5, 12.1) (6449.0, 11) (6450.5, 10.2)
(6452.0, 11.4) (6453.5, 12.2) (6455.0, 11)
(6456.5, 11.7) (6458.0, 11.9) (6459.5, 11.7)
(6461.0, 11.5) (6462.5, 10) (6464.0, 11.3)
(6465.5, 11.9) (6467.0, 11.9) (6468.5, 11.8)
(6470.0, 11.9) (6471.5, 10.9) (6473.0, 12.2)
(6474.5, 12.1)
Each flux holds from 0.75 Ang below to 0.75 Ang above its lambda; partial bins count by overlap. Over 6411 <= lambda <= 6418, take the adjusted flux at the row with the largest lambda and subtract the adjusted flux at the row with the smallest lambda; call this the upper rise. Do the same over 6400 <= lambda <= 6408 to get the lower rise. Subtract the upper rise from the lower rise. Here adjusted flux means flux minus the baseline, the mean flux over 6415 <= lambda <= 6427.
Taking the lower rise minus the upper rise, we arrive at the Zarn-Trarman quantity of -0.2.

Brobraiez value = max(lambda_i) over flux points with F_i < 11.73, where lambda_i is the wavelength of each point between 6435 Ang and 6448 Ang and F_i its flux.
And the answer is 6441.5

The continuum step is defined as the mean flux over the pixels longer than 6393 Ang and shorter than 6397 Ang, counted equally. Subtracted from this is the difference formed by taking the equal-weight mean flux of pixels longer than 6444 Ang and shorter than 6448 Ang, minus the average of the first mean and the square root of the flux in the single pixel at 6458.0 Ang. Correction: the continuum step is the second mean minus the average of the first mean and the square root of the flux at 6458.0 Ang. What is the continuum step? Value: 4.86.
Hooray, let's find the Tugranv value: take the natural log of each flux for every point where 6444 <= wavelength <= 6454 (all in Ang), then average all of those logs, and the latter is 2.45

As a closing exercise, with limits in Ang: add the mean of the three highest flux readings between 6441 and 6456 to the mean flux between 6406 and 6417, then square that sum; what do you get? 562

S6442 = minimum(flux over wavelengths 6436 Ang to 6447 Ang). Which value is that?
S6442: 10.4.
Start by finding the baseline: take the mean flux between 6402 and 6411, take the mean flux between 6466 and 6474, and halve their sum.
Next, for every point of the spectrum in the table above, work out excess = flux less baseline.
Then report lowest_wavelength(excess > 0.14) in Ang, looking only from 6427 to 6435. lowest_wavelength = 6428.0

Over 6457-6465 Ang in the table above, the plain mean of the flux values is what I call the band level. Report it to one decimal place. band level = 11.3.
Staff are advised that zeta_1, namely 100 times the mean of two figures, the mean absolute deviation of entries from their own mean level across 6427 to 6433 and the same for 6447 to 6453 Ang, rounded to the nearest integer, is 40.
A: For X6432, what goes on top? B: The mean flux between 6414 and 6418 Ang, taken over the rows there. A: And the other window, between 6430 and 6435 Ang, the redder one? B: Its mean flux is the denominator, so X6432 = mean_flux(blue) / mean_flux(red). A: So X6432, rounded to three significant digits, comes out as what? 1.02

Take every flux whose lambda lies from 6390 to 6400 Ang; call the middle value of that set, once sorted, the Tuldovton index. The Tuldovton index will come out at 11.3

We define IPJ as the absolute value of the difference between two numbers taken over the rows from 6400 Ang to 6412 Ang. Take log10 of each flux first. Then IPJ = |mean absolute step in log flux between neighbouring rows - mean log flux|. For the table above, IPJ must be 1.03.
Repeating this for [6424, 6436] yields 1.05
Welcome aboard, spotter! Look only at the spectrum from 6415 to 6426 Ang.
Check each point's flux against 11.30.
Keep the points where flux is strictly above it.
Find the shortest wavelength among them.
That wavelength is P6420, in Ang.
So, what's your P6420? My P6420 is 6416.0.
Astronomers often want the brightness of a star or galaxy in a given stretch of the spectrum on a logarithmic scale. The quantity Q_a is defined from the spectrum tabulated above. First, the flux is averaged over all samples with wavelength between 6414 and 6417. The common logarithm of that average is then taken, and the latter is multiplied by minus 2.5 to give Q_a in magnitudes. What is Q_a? -2.67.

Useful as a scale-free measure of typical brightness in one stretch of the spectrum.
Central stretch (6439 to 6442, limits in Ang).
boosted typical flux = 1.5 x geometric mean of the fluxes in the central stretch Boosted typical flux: 16.7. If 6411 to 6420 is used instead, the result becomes 17.2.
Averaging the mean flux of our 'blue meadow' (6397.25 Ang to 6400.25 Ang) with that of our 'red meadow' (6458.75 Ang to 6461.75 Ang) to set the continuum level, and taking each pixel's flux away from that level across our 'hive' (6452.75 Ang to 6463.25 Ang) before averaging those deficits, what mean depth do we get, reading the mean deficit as -0.10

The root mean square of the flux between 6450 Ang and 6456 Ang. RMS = 11.2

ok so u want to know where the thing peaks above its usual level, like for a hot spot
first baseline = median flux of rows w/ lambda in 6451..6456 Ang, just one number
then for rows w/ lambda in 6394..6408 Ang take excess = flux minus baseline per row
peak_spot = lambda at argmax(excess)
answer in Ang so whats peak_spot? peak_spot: 6404.0 Ang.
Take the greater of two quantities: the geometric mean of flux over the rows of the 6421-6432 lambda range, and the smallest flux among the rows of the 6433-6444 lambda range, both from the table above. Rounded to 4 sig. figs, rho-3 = 11.64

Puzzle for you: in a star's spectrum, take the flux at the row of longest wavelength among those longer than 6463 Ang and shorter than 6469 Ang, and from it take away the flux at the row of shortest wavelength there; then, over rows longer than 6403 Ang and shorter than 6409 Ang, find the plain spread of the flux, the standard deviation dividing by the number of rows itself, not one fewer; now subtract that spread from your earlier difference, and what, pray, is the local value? -0.2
